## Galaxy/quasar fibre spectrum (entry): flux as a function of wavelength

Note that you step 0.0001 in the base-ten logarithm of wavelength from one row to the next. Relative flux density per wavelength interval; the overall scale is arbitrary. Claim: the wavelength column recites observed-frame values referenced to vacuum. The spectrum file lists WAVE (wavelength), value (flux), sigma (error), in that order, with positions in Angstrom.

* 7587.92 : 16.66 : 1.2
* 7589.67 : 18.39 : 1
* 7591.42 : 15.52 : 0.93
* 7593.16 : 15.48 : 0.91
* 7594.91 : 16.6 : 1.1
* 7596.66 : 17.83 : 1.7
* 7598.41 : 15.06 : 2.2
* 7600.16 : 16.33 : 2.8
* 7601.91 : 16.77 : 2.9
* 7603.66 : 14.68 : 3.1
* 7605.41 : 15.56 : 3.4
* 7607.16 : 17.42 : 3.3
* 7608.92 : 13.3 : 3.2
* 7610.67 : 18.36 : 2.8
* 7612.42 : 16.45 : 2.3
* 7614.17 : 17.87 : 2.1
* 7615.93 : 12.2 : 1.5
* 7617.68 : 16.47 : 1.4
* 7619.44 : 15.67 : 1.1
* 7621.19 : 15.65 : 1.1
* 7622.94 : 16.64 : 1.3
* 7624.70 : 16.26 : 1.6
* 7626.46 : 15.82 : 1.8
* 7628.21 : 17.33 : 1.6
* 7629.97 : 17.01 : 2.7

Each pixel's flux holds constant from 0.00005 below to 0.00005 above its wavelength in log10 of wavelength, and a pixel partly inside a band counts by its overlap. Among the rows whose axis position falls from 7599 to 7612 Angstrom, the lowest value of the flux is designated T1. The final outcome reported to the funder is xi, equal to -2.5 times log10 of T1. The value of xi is -2.81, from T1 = 13.3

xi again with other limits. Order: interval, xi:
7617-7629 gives -2.99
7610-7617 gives -2.72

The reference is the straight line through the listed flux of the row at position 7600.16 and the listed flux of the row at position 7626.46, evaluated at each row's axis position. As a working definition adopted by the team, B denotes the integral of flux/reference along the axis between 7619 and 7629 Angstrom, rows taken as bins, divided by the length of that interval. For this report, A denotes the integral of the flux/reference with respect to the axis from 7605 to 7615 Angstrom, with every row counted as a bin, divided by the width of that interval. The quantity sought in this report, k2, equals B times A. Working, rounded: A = 1.02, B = 1.02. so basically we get 1.05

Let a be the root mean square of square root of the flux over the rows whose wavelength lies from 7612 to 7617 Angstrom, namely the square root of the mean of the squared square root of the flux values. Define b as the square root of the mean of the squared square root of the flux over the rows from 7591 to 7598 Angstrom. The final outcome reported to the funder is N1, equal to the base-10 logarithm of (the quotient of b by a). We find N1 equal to 0.012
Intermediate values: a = 3.94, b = 4.04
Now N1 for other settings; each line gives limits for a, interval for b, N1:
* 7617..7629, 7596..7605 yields -0.002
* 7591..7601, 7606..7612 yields 0.003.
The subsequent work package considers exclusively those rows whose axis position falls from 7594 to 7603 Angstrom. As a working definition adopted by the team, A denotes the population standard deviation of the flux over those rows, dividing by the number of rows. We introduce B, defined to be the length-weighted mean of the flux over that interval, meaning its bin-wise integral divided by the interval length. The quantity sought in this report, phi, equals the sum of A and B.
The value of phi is 17.4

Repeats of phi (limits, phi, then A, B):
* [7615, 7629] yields 17.2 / 1.4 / 15.8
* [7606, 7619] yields 18.2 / 2.2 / 16.0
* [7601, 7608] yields 17.2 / 1.1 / 16.1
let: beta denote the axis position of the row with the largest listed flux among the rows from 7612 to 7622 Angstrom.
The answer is 7614.17 Angstrom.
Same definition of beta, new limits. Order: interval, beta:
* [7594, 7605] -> 7596.66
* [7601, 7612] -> 7610.67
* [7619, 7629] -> 7628.21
